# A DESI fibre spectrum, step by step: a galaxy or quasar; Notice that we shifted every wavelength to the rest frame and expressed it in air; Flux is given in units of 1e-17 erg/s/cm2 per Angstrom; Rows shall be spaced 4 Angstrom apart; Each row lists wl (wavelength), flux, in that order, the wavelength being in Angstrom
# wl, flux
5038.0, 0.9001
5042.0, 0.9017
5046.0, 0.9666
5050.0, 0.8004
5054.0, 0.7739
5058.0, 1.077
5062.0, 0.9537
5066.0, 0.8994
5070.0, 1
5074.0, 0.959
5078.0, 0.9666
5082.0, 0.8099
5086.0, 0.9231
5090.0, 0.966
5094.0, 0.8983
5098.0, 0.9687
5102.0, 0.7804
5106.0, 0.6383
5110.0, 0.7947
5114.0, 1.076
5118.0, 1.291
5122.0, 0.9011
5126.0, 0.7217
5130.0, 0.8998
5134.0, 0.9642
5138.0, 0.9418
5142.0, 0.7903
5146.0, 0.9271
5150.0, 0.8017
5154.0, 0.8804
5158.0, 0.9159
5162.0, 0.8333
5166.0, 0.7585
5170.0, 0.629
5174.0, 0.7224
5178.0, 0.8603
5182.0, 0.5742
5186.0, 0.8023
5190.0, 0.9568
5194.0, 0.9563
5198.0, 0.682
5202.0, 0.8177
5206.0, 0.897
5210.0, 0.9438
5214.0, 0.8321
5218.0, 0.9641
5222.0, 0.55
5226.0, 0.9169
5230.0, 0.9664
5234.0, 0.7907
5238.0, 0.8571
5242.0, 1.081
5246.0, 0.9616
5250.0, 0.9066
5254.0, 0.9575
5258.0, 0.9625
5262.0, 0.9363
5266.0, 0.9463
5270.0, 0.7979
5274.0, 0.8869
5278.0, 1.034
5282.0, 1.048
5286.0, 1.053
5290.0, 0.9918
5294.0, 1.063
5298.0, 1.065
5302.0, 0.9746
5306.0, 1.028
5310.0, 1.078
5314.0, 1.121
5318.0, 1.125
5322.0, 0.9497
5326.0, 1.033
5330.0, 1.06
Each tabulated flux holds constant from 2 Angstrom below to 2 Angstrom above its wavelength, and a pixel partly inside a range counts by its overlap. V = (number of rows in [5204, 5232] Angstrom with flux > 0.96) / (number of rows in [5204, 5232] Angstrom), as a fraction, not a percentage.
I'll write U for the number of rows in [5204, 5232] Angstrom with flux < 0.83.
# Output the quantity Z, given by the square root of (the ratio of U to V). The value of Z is 1.9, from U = 1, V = 0.29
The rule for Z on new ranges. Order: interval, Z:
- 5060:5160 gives 5.0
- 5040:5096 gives 2.9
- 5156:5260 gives 6.8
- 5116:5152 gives 3.7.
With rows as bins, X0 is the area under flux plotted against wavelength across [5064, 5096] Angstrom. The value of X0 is 30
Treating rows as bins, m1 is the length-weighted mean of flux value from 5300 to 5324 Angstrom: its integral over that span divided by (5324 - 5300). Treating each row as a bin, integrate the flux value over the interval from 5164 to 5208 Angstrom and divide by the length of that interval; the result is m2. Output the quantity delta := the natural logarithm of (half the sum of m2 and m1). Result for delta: -0.09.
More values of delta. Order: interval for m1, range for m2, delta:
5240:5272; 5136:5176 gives -0.13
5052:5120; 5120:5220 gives -0.12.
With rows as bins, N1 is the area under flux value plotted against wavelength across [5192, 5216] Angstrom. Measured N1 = 20.5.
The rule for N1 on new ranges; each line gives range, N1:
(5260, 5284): 22.6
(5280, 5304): 24.8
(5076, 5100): 22.1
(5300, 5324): 25.1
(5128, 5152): 21.3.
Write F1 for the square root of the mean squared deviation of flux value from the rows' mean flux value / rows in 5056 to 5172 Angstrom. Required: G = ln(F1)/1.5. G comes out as -1.35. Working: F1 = 0.13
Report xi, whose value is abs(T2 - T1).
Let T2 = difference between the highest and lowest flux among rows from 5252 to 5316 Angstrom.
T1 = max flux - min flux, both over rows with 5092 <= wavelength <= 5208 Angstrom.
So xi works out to 0.39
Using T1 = 0.72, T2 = 0.32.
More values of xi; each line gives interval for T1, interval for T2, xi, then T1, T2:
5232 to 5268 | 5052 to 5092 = 0.01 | 0.29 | 0.30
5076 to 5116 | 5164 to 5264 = 0.09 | 0.44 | 0.53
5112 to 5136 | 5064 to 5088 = 0.38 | 0.57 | 0.19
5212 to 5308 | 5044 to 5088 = 0.23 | 0.53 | 0.30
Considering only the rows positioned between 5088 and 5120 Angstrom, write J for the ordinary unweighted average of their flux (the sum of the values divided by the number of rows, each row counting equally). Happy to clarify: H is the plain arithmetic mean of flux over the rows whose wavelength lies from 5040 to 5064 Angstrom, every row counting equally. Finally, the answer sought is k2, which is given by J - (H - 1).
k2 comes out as 1.01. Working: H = 0.91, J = 0.93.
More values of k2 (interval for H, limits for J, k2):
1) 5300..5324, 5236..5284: 0.90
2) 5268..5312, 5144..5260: 0.85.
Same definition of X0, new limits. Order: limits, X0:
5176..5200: 19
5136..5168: 27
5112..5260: 129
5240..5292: 50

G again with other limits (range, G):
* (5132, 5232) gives -1.40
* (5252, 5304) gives -1.73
